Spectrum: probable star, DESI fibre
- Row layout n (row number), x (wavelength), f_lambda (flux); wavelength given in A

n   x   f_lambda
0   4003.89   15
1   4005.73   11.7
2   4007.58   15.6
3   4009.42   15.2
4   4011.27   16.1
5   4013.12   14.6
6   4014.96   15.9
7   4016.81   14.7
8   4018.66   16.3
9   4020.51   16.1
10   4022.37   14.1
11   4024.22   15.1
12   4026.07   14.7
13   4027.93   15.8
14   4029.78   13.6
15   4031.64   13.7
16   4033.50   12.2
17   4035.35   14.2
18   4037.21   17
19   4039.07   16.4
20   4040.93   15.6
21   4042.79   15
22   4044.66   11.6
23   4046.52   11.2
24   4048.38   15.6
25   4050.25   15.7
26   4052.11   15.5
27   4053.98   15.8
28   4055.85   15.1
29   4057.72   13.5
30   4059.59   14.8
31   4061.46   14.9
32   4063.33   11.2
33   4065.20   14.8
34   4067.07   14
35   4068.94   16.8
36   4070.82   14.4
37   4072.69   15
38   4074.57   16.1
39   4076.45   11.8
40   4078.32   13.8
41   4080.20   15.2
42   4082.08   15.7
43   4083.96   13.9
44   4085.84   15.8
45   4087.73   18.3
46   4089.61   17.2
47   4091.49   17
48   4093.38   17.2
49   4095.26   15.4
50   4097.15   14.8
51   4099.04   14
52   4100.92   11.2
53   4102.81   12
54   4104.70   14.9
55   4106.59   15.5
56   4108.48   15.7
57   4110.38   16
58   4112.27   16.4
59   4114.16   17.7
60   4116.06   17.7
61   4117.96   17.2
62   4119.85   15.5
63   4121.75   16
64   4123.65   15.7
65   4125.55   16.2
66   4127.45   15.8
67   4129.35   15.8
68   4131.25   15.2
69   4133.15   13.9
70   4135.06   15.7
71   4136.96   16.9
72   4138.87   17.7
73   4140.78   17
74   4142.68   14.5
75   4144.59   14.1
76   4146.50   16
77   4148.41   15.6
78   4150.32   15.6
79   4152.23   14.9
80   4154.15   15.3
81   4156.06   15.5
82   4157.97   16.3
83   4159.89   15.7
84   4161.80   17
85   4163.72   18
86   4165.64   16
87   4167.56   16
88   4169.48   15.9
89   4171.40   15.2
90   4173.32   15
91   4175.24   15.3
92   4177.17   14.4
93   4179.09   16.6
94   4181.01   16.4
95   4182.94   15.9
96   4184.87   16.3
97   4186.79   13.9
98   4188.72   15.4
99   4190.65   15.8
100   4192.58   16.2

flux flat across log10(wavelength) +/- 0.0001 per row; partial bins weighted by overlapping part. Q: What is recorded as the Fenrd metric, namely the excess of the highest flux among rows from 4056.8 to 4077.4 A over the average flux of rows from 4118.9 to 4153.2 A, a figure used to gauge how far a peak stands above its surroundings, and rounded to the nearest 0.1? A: 1.1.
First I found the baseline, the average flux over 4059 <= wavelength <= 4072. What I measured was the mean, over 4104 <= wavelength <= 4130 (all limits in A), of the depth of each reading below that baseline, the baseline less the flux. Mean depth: -1.74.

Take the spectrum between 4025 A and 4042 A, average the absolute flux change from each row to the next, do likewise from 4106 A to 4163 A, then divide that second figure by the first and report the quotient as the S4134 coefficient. 0.5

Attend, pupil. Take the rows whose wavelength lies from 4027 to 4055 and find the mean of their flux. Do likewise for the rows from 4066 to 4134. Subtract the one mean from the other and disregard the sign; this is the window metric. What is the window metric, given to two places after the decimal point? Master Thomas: 0.82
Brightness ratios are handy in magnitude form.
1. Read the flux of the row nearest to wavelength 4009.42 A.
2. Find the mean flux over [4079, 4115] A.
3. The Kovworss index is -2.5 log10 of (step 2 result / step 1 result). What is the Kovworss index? -0.02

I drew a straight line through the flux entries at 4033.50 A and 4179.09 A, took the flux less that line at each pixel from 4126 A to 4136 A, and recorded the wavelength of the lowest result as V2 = 4133.15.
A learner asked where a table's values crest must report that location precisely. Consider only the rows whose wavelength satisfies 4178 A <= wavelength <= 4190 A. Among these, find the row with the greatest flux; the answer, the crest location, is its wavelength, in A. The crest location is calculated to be 4179.09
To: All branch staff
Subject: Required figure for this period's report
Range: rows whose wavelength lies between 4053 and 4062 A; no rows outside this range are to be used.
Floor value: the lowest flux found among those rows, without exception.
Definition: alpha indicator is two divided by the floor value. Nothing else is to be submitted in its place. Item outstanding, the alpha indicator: 0.148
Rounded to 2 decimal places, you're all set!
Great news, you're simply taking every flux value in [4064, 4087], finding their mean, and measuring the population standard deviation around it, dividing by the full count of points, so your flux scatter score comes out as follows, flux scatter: 1.27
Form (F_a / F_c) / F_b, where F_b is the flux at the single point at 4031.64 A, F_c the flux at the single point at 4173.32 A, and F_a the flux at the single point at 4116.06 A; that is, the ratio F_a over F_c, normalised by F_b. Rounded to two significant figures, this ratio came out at 0.086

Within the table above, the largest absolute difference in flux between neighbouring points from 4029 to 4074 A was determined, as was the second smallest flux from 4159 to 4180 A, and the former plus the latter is 19.4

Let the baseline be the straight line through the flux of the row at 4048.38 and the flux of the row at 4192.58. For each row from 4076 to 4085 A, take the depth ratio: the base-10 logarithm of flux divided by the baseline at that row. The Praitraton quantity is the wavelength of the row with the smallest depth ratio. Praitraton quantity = 4076.45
